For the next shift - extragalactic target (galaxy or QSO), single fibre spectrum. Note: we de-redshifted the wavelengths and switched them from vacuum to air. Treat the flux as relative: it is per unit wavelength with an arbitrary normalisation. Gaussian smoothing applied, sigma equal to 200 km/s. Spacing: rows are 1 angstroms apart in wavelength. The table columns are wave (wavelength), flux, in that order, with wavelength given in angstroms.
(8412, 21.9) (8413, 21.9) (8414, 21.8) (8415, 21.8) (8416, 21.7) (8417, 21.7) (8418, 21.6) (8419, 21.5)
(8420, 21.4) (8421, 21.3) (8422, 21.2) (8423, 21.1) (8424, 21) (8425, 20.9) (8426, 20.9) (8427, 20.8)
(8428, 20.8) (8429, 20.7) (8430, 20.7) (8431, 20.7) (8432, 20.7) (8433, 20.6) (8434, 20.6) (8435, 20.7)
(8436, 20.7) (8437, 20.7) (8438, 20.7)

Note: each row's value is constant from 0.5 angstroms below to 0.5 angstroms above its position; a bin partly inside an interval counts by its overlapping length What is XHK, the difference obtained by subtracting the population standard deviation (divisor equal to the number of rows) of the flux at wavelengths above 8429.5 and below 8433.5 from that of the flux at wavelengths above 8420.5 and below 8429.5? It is 0.15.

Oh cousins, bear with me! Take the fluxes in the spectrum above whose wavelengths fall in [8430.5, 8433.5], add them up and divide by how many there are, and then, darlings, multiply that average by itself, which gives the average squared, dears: 427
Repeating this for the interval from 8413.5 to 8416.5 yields 474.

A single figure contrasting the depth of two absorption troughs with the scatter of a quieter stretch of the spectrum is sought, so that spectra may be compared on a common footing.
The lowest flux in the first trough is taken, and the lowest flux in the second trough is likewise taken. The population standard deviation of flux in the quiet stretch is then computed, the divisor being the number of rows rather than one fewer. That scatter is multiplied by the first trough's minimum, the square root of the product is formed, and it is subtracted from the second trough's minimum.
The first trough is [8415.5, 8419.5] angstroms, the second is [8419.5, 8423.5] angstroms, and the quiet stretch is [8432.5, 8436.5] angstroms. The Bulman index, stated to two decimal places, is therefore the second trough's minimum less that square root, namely 20.06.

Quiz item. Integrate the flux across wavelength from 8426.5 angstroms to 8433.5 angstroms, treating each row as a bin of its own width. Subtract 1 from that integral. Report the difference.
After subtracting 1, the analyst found 144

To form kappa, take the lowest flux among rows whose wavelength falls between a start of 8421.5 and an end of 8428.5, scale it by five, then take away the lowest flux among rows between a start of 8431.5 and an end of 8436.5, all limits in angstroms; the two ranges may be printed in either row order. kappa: 83.4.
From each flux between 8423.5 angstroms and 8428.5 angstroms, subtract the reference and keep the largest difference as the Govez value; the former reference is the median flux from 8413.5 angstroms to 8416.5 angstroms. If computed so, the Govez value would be -0.8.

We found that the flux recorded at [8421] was 21.3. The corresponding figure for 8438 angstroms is 20.7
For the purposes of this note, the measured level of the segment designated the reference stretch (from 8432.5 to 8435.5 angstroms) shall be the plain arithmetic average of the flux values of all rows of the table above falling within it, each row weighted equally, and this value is 20.6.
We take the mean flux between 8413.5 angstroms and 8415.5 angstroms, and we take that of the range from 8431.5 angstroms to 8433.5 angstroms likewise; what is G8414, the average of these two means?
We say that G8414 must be 21.2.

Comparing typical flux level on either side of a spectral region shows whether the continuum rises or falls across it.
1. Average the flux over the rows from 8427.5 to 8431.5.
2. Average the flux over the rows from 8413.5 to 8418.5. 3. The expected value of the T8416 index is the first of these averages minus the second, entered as -1.0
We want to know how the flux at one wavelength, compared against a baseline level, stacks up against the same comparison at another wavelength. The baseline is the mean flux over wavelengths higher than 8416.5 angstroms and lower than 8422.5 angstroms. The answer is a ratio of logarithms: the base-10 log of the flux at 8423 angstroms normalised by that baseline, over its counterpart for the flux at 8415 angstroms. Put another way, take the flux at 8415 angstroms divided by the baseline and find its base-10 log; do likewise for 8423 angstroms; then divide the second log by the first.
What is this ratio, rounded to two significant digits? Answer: -1.0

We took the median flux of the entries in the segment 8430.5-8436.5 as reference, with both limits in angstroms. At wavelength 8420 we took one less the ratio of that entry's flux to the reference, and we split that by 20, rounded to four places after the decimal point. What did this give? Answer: -0.0017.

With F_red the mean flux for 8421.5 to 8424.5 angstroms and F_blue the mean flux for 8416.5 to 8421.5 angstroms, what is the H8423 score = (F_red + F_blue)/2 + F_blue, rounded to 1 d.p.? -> 42.8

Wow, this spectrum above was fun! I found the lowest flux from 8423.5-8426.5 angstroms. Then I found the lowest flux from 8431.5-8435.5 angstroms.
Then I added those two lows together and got 41.50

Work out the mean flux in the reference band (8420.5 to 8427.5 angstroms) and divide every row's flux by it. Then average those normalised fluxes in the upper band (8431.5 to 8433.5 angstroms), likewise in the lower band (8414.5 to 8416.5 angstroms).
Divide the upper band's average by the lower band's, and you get 0.949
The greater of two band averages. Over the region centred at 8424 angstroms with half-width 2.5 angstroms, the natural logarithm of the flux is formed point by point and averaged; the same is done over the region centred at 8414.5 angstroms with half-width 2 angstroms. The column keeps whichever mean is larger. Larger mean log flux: 3.082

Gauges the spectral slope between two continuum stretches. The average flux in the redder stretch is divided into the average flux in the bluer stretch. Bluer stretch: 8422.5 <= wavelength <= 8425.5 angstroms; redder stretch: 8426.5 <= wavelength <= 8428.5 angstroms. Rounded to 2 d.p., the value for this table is 1.01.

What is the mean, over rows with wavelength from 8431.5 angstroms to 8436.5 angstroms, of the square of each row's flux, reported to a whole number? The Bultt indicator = 427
